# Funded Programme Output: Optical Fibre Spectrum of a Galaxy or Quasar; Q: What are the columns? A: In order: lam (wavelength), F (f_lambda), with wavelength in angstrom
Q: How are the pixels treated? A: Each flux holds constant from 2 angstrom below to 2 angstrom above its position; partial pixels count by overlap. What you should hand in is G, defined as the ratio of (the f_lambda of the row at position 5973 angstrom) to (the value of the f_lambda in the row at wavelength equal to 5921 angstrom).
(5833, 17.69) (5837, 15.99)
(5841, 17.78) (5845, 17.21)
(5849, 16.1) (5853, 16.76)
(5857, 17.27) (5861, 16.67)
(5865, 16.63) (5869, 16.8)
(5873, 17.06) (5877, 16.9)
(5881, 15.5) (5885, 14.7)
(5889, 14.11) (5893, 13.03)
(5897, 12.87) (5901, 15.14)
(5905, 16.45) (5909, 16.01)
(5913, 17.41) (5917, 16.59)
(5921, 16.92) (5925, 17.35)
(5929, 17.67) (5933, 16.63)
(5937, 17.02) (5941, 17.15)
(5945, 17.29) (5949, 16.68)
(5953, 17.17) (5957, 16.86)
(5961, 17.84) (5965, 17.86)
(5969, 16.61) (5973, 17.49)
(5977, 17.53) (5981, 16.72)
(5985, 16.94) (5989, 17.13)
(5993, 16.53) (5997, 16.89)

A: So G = 1.03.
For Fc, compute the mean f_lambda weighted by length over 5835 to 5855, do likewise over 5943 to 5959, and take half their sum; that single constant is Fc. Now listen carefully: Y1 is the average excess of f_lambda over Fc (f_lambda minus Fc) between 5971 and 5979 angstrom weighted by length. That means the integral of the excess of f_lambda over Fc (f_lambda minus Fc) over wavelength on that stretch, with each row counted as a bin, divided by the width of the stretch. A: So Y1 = 0.63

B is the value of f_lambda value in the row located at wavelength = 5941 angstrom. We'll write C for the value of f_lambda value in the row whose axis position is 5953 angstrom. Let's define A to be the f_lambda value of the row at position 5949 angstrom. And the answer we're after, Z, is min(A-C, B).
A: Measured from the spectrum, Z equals -0.49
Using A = 16.68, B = 17.15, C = 17.17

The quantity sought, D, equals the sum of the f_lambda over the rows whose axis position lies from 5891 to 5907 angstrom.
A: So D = 57.5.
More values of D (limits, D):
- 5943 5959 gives 68.0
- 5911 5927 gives 68.3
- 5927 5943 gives 68.5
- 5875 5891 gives 61.2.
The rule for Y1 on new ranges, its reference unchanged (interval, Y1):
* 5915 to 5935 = 0.15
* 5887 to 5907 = -2.56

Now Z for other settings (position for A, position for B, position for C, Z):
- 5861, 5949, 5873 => -0.39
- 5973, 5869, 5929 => -0.18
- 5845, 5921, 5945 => -0.08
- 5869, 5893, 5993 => 0.27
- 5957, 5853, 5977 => -0.67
